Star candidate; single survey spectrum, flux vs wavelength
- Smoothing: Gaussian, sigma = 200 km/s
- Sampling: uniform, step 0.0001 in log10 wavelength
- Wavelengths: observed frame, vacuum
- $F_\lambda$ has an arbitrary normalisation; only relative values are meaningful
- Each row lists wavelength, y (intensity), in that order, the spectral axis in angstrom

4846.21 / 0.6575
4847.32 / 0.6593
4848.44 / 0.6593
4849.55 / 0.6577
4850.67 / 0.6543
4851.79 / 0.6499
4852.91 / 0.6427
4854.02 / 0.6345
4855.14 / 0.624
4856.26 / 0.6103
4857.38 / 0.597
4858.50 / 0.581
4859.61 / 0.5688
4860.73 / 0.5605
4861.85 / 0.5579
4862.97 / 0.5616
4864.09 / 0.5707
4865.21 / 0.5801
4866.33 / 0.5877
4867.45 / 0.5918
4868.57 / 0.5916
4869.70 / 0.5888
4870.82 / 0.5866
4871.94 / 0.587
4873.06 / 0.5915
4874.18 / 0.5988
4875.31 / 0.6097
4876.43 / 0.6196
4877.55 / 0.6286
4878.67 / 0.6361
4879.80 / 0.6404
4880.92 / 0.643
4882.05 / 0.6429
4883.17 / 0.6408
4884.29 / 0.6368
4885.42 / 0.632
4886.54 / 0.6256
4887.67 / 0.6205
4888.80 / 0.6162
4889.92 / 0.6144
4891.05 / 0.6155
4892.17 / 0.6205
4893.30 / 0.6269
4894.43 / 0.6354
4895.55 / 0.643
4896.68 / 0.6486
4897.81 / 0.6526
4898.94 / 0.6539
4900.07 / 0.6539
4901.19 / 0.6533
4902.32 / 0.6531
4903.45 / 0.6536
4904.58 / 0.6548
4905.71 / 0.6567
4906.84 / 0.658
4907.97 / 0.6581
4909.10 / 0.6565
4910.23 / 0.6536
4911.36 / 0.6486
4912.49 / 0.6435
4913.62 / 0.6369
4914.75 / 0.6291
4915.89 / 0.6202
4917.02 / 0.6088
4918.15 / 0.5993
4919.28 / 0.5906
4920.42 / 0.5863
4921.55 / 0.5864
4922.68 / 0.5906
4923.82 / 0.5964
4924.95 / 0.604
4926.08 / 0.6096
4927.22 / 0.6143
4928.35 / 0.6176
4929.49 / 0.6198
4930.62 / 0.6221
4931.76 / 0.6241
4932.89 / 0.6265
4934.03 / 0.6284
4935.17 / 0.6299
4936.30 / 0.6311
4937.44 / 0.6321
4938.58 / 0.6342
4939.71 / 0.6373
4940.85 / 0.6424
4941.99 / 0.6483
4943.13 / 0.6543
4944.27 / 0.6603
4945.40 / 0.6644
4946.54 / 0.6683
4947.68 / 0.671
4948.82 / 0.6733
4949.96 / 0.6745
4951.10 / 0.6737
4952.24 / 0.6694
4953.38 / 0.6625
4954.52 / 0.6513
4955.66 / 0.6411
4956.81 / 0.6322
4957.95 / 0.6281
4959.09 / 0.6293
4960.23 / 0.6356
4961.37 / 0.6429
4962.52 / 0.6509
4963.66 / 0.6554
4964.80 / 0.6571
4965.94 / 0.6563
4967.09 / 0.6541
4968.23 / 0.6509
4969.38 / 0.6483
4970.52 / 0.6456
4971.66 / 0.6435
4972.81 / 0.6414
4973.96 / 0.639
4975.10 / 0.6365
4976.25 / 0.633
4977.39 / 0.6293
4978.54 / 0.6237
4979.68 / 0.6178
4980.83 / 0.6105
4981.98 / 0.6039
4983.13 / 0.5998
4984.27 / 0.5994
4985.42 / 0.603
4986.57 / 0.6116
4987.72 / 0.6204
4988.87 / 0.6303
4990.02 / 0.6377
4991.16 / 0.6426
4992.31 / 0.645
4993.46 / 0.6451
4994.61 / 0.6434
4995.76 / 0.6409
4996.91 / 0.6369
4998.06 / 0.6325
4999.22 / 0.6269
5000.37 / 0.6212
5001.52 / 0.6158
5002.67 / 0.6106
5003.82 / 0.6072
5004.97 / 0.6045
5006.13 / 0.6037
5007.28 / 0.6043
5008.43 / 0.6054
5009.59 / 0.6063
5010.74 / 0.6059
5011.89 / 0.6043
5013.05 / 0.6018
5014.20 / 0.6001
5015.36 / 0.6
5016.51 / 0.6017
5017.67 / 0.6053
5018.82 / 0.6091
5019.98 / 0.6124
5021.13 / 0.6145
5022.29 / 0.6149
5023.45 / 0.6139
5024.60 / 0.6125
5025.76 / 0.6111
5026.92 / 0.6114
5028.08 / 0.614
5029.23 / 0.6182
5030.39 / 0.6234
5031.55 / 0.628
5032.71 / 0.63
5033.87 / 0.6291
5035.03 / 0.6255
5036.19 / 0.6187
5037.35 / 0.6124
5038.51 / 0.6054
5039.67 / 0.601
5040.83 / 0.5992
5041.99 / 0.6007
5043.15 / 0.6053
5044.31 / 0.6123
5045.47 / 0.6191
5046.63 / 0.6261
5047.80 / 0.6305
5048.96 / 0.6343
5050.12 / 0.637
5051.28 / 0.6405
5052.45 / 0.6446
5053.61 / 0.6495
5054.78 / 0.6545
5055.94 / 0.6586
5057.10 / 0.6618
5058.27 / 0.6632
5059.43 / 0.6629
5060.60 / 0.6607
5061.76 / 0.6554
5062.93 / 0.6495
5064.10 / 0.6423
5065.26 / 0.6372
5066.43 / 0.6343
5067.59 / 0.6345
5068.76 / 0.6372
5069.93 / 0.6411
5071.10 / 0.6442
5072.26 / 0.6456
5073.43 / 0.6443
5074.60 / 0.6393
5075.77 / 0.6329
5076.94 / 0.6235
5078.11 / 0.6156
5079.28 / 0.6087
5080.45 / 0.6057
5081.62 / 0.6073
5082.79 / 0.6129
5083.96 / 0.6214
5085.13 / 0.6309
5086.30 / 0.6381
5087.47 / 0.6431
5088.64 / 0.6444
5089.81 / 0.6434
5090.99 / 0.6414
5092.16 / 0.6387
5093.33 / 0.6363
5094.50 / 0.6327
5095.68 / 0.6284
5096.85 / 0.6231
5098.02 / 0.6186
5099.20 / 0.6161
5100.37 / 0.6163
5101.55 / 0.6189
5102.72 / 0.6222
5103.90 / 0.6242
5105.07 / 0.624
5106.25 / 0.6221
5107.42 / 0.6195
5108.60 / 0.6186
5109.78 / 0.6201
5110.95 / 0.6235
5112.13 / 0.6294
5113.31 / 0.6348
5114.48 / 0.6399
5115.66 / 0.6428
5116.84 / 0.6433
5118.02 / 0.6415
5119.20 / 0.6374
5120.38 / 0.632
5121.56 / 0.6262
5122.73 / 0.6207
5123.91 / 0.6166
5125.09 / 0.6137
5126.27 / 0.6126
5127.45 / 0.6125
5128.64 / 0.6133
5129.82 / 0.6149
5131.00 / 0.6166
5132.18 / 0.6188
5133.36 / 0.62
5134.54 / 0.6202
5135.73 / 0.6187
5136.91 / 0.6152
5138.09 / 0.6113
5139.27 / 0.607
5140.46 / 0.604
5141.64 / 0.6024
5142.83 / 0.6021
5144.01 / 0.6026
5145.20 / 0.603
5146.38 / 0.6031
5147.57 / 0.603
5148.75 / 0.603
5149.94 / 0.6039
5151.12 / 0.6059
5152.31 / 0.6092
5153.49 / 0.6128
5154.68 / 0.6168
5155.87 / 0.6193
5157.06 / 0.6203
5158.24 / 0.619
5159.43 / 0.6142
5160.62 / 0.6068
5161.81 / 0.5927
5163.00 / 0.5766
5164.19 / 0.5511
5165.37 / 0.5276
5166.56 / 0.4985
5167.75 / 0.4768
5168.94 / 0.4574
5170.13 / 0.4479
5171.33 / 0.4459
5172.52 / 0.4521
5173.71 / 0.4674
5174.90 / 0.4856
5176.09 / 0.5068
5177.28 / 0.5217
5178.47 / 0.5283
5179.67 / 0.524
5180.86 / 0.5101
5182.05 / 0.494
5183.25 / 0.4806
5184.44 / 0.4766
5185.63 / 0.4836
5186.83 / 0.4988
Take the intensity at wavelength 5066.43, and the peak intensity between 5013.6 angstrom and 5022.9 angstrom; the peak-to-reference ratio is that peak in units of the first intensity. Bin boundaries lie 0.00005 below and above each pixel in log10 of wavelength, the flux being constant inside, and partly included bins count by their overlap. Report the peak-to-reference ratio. 0.969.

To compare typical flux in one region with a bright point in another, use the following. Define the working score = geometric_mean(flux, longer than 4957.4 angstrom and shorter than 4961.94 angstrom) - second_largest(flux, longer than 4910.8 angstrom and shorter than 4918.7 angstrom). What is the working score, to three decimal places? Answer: -0.010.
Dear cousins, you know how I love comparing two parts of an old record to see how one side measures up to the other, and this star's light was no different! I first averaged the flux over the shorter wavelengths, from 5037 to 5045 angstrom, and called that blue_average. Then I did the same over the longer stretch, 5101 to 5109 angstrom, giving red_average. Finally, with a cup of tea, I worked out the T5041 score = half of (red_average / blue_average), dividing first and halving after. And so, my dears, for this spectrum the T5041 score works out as 0.513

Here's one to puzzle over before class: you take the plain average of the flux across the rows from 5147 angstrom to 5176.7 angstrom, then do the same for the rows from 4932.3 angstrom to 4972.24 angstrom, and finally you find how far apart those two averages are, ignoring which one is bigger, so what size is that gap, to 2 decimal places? 0.10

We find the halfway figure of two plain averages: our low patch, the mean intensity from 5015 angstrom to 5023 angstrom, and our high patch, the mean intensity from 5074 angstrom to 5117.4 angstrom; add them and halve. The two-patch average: 0.618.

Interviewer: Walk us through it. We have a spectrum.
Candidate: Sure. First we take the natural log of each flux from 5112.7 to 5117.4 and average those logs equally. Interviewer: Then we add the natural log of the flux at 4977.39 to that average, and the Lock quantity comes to -0.909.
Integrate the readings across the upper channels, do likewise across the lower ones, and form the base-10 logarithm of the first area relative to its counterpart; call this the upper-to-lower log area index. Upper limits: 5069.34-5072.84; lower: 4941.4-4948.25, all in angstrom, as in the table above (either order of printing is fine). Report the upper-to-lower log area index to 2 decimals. -0.30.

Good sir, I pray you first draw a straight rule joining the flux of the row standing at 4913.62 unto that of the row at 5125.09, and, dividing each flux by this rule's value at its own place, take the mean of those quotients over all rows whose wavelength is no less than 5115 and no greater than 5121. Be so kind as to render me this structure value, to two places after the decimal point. 1.04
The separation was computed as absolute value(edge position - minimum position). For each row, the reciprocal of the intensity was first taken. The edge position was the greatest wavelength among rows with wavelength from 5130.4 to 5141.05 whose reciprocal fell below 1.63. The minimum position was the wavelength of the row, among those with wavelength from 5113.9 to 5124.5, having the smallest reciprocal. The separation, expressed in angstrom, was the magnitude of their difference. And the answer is 20.1 angstrom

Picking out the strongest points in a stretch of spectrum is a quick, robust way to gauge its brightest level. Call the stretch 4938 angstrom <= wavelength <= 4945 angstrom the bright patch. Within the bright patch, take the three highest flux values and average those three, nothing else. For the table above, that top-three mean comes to 0.65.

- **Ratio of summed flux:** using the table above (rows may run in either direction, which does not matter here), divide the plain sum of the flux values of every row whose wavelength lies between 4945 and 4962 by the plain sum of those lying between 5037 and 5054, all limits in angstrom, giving 1.05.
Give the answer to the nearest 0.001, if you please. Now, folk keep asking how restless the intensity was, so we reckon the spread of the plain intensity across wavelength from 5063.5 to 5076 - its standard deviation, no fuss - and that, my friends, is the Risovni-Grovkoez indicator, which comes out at 0.004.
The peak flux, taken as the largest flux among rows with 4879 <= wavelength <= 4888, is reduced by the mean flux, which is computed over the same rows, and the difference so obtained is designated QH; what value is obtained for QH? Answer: 0.008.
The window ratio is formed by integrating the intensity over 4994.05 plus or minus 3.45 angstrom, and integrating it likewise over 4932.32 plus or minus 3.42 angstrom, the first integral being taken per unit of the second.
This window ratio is 1.04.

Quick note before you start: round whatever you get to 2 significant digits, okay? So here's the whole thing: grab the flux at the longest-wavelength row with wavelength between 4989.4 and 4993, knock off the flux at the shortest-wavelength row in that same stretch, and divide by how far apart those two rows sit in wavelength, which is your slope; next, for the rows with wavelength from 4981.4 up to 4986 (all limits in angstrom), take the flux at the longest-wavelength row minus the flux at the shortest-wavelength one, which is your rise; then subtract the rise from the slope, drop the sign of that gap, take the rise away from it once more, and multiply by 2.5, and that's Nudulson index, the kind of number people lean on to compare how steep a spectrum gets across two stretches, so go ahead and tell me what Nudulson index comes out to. 0.012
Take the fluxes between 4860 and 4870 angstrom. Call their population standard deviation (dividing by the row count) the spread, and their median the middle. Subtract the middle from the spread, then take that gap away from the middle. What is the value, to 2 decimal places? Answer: 1.15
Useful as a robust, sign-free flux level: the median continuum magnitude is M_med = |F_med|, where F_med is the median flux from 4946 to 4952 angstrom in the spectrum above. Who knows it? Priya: 0.67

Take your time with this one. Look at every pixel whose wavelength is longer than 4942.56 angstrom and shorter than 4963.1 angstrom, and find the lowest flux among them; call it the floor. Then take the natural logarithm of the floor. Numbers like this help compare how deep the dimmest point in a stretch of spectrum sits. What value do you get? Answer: -0.465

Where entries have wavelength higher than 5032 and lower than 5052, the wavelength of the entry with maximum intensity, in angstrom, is 5051.28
